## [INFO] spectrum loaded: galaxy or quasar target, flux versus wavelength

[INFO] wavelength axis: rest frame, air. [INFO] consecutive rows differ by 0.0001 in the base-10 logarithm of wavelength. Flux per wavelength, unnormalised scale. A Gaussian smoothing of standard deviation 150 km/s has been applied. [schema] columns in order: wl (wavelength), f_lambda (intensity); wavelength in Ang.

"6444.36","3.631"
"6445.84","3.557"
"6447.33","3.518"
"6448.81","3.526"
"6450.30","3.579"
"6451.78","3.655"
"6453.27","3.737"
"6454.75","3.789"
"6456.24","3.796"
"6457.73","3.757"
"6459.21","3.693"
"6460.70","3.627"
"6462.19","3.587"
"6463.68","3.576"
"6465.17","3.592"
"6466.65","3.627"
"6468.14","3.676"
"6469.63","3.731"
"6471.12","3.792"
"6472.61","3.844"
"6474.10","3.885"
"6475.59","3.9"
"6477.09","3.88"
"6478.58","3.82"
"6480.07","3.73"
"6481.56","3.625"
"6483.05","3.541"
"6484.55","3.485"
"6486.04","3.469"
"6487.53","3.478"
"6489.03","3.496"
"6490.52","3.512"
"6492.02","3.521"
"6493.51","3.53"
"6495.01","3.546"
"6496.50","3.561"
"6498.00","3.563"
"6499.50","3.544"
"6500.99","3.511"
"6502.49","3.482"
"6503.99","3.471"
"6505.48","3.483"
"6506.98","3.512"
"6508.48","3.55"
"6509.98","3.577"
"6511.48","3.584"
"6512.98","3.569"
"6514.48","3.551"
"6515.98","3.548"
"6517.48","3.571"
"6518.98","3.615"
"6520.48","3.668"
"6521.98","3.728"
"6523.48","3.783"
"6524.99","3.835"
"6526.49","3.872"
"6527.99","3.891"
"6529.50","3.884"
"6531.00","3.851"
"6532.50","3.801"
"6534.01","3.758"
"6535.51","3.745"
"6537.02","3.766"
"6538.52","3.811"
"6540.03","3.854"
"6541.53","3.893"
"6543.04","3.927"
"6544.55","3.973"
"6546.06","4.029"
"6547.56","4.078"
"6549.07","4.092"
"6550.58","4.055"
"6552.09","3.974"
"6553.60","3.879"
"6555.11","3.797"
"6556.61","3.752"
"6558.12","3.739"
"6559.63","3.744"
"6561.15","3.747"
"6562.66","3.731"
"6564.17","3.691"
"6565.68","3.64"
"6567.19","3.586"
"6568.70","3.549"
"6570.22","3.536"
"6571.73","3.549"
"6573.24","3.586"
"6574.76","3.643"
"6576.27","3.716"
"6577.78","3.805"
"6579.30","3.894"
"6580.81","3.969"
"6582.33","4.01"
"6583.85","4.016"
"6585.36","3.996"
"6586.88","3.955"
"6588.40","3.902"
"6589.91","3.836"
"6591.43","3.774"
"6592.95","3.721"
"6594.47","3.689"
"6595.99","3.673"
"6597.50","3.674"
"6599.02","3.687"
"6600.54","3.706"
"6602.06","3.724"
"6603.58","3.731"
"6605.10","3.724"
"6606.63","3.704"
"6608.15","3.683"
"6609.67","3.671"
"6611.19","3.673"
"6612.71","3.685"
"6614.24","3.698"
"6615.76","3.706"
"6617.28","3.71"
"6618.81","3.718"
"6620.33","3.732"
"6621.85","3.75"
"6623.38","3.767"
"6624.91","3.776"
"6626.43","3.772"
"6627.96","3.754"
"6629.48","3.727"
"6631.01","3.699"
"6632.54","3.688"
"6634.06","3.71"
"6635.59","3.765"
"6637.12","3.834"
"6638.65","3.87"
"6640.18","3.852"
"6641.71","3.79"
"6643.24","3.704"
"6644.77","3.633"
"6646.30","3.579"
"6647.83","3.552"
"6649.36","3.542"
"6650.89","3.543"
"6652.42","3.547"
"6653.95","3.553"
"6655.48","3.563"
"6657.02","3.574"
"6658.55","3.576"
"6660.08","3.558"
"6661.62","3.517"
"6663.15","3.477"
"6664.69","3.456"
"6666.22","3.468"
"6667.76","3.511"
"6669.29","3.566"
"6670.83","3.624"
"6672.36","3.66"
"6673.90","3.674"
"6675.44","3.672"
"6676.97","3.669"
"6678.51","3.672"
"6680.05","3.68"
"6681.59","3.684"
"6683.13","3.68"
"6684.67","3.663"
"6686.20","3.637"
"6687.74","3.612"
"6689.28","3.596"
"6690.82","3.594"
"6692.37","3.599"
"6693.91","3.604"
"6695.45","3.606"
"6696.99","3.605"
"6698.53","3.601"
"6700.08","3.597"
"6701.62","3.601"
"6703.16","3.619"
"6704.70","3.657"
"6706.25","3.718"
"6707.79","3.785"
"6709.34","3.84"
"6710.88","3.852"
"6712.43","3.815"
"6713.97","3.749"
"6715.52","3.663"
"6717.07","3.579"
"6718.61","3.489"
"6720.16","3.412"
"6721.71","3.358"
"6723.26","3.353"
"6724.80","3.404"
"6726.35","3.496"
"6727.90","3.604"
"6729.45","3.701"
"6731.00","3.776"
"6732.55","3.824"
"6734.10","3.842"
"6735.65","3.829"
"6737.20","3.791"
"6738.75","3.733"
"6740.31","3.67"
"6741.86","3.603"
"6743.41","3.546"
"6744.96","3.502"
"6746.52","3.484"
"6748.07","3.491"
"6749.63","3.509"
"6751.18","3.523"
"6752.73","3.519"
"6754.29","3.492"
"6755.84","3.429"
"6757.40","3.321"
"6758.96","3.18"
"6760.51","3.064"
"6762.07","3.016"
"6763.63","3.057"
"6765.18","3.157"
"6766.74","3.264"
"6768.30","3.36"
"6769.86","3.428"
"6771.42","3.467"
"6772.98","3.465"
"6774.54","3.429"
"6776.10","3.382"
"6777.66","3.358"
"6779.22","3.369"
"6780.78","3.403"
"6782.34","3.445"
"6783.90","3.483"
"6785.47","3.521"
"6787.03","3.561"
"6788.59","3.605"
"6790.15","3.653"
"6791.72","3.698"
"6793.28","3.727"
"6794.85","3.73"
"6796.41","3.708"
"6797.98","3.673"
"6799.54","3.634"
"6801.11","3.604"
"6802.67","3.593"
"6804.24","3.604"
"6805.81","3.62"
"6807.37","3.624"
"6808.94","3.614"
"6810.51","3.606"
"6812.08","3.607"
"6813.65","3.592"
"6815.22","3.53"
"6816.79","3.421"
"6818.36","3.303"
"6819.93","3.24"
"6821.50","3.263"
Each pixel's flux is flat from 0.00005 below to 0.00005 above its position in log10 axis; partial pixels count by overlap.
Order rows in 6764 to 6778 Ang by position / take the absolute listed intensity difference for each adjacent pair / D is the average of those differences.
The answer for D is 0.052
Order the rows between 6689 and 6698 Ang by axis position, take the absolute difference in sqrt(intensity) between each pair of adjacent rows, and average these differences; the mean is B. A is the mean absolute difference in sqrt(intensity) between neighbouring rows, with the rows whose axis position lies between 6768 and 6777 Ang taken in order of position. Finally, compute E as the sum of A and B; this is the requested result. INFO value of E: 0.0112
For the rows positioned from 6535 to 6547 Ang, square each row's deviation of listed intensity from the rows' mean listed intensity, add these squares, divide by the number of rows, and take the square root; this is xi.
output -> 0.09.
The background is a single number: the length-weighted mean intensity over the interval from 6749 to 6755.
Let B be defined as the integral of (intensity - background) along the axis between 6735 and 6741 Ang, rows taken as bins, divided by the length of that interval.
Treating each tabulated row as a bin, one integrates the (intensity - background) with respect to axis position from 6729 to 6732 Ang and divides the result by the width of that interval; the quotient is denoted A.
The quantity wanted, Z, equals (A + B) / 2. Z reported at 0.24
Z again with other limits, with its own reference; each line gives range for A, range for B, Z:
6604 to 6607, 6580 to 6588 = 0.34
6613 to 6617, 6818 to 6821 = -0.03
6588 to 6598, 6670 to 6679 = 0.19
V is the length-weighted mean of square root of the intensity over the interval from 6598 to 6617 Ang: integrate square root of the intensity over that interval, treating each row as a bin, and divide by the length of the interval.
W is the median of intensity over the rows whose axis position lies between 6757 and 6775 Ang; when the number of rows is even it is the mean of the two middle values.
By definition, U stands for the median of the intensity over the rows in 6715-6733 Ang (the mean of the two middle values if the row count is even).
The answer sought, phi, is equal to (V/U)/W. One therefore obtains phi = 0.165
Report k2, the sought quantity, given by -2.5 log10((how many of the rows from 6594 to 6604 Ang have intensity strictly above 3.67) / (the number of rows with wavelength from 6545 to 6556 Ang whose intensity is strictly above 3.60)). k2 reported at 0.0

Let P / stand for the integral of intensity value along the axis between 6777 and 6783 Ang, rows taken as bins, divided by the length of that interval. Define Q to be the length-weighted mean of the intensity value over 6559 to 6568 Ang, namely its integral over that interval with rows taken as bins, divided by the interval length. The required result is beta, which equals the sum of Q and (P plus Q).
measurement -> 10.8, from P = 3.40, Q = 3.69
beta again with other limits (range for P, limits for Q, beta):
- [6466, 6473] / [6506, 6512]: 10.8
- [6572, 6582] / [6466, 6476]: 11.3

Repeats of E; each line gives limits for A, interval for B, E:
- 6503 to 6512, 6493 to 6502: 0.0105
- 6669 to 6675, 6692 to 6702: 0.0103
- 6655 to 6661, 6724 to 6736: 0.0197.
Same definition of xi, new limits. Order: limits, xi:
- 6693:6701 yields 0.00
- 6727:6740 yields 0.08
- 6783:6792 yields 0.07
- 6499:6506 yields 0.03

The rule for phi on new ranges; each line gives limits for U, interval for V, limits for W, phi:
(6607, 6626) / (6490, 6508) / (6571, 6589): 0.130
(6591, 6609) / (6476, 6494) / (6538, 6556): 0.130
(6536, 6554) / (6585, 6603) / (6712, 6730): 0.139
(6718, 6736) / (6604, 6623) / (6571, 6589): 0.139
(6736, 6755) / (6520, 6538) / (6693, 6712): 0.153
